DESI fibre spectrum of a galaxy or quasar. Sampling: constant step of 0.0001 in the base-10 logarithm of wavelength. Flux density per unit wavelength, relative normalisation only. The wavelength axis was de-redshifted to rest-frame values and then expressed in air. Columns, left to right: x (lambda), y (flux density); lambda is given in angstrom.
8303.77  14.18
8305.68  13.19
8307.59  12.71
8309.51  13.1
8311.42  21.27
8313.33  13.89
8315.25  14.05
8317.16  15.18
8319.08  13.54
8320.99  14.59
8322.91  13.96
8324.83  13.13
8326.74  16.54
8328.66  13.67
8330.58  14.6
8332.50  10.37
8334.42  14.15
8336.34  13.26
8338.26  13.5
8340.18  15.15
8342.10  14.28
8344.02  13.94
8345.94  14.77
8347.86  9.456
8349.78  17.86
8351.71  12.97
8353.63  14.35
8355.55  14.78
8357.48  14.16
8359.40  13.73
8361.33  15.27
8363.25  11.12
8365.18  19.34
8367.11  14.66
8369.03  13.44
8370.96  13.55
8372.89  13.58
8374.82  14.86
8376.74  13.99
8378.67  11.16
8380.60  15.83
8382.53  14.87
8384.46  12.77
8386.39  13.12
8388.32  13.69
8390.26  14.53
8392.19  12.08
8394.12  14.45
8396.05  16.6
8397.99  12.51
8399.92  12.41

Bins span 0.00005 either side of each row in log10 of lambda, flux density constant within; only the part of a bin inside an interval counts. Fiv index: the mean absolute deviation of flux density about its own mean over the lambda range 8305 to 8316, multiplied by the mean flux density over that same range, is 32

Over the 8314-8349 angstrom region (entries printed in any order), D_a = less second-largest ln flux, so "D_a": -2.720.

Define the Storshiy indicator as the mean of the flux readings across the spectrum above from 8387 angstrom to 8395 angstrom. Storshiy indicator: 13.7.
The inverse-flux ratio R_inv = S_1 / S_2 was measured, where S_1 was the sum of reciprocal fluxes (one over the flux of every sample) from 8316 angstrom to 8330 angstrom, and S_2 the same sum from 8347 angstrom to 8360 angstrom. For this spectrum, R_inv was 0.94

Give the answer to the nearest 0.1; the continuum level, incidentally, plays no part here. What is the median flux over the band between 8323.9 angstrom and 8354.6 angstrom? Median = 14.0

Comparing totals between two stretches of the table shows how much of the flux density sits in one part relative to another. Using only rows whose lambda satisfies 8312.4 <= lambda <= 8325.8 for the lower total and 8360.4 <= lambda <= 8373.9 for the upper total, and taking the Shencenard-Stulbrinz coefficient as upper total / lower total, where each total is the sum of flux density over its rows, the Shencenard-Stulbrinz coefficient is 1.03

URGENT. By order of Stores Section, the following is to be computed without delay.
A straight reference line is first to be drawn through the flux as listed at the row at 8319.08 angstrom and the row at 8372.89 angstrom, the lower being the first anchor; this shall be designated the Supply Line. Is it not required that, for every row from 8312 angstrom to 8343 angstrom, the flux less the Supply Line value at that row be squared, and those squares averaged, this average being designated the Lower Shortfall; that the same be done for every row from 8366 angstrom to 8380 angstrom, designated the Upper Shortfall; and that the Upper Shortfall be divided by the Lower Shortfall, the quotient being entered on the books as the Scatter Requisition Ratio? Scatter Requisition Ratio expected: 0.7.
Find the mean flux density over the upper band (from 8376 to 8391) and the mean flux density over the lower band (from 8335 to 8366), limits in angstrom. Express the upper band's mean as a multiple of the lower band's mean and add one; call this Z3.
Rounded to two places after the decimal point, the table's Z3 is 1.96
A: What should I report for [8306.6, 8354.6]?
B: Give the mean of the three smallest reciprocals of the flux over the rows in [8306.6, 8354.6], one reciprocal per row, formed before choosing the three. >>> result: 0.054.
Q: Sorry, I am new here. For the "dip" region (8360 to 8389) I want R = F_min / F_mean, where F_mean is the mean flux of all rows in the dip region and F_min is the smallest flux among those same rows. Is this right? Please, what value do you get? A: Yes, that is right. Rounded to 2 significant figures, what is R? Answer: 0.79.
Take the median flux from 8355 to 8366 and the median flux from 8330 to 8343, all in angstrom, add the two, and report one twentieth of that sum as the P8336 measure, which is 1.431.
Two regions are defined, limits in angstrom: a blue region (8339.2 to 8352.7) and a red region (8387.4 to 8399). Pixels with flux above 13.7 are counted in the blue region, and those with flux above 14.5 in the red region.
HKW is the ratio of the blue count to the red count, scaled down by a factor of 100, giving 0.025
